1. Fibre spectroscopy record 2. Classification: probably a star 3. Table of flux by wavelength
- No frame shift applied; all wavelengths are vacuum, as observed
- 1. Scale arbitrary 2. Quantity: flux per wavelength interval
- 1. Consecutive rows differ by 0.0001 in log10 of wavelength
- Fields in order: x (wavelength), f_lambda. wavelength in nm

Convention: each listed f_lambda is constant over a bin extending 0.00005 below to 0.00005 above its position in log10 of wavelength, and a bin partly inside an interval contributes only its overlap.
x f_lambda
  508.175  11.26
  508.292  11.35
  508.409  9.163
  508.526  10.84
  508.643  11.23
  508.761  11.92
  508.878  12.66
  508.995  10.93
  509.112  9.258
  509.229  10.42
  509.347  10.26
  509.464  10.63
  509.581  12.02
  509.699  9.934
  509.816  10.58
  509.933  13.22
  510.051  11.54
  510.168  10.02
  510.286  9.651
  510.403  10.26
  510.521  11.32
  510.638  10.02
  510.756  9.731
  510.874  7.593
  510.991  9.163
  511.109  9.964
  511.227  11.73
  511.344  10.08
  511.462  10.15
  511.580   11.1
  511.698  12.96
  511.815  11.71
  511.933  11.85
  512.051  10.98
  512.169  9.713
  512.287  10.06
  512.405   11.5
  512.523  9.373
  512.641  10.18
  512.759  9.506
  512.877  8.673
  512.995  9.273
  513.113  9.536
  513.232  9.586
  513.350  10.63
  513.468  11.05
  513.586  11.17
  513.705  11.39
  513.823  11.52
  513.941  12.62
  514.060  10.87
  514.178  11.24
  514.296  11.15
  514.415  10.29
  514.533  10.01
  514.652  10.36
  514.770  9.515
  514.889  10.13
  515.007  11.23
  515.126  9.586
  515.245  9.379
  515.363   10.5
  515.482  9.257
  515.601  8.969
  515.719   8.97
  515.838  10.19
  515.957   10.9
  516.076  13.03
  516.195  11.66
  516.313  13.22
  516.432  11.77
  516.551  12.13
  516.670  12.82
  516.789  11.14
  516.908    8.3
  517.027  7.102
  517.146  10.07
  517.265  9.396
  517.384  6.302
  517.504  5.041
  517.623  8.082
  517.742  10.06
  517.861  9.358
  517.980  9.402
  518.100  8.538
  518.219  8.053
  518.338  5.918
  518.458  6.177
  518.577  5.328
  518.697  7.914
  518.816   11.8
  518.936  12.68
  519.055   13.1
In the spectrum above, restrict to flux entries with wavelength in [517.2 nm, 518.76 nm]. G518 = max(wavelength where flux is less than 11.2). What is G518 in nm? 518.697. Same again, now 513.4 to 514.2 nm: 514.060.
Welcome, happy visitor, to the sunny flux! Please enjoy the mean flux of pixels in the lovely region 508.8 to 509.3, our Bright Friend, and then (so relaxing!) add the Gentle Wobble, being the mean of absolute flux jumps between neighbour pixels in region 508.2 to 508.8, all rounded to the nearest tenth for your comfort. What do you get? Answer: 12.1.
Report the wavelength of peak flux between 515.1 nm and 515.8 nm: 515.363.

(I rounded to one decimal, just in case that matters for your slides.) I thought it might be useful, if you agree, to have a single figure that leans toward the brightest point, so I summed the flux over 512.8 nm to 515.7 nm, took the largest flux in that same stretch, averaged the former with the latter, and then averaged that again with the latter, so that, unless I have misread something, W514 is 71.4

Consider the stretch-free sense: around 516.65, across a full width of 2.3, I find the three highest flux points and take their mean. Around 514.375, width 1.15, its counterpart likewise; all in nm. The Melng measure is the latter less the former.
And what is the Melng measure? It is -1.2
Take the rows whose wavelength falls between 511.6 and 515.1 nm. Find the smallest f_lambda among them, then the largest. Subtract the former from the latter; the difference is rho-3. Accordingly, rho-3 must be 4.3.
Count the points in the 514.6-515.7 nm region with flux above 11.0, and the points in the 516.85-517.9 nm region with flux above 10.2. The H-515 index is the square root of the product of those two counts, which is 0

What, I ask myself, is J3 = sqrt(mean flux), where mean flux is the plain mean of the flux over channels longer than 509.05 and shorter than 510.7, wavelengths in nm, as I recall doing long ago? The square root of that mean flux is 3.26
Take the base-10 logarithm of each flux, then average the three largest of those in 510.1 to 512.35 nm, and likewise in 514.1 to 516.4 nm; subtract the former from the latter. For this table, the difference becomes 0.016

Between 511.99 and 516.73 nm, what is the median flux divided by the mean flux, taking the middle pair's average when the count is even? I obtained 0.98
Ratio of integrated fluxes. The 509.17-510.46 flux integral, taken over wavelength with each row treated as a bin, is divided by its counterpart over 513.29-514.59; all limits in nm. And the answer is 0.96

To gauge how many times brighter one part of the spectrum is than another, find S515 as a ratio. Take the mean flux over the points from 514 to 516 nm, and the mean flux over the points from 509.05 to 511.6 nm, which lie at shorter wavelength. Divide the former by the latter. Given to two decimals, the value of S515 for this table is 0.98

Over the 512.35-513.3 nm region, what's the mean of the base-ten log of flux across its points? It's 0.99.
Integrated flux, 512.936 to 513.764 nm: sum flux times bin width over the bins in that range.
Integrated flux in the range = 8.6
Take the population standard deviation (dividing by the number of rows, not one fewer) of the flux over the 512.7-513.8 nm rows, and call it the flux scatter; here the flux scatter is 0.92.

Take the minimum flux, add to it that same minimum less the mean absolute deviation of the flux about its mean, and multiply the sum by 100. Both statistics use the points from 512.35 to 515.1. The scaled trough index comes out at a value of 1655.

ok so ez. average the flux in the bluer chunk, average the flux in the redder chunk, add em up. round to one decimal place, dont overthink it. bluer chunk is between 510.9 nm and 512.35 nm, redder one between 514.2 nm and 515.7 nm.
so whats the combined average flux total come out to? 20.8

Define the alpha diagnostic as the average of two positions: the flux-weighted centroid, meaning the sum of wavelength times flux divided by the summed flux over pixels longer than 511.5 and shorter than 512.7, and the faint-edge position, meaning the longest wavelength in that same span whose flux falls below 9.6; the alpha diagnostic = 512.31 nm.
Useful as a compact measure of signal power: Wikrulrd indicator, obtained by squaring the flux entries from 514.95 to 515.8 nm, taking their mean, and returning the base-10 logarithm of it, 1.98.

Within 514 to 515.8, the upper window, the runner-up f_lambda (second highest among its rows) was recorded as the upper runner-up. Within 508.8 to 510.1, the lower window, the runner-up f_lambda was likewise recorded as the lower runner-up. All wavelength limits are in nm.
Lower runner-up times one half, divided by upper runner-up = 0.564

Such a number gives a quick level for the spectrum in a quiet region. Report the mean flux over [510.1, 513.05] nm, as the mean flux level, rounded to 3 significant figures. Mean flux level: 10.3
